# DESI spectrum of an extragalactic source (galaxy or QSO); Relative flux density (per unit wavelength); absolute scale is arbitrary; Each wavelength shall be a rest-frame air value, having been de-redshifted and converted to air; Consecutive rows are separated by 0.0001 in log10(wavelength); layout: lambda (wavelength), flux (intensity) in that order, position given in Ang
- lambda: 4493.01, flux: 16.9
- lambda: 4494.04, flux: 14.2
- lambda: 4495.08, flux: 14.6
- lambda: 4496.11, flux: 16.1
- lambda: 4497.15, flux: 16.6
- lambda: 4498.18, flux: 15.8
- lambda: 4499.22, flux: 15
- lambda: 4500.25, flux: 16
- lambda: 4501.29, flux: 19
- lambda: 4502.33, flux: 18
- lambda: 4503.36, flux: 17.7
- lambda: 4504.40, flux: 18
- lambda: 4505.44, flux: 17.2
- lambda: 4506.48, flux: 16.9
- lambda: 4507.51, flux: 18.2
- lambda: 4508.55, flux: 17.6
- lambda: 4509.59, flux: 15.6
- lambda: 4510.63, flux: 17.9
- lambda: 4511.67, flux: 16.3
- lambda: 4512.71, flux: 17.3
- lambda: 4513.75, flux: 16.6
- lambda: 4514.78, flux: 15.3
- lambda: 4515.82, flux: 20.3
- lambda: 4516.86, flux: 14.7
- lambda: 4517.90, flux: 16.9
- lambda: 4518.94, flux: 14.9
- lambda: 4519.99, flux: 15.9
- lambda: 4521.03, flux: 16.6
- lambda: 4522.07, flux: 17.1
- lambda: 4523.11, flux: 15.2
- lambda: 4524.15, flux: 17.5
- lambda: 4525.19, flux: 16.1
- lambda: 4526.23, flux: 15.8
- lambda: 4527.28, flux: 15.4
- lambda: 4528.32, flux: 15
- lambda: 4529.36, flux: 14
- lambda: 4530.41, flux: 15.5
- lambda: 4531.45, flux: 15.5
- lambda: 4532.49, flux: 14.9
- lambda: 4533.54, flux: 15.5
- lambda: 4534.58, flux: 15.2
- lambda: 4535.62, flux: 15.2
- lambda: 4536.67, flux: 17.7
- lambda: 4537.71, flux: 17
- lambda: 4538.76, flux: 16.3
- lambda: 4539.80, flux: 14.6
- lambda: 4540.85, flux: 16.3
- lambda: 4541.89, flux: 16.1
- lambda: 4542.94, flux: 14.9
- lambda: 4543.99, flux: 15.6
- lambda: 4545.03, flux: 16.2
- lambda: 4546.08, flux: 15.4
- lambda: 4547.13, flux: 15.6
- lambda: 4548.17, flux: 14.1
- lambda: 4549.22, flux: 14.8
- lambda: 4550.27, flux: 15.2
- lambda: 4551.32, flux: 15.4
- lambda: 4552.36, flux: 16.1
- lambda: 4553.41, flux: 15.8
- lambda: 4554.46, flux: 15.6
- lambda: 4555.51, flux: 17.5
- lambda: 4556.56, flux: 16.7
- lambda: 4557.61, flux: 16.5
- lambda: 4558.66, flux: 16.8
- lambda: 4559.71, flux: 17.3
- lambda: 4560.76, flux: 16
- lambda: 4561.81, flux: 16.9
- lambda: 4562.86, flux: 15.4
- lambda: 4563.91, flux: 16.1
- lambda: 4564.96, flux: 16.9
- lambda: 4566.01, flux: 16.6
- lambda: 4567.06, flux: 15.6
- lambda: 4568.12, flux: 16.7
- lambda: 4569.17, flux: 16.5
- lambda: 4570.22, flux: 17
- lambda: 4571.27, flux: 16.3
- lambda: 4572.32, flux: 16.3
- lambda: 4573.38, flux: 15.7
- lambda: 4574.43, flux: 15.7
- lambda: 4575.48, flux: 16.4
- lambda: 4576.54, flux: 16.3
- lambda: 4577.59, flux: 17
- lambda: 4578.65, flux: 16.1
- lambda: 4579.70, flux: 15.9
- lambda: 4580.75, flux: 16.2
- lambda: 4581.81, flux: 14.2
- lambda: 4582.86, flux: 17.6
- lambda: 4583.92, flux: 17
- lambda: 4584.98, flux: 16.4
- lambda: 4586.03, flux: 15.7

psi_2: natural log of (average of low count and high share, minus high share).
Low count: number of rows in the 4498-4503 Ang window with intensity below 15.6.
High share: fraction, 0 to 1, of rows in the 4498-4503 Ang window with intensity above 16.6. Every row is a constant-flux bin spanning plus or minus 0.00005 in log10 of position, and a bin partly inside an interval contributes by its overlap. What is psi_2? -1.20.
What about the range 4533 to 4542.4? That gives 0.64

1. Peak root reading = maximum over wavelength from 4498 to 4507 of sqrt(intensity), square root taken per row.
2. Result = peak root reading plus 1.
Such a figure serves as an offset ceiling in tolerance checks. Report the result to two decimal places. 5.36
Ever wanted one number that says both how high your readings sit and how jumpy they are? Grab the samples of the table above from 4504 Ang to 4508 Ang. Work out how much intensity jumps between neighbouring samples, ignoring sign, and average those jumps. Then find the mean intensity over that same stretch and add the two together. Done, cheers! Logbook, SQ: 18.4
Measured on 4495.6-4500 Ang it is 16.6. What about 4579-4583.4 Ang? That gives 17.9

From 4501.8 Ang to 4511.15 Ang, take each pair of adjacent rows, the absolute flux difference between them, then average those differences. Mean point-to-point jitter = 0.99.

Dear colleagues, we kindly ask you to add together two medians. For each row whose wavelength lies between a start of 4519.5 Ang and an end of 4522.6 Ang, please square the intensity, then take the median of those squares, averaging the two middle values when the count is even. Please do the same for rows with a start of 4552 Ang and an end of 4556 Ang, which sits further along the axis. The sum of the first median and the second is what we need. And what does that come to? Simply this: 530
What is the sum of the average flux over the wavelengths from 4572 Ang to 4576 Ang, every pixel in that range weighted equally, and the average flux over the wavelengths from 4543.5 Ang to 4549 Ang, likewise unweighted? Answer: 31.4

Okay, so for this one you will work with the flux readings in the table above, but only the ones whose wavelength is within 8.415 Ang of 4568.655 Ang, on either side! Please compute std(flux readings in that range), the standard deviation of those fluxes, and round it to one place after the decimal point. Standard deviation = 0.5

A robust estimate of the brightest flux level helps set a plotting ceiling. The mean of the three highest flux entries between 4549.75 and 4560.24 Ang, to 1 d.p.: 17.2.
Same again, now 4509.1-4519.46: 18.5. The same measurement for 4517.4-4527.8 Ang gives 17.2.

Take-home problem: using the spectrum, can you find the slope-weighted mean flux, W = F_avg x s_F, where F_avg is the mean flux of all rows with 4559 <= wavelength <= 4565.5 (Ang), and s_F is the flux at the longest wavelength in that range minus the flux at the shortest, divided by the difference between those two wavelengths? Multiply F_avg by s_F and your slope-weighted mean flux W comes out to -1.3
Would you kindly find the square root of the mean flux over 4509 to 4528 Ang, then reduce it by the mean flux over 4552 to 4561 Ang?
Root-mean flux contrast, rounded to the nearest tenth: -12.4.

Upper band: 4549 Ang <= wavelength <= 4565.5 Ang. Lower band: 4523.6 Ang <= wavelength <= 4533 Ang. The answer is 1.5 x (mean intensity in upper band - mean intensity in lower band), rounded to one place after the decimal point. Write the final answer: 1.0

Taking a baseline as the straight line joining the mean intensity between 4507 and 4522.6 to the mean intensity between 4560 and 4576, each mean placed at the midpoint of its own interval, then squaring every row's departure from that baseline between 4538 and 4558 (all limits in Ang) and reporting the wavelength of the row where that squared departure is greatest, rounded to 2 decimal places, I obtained 4548.17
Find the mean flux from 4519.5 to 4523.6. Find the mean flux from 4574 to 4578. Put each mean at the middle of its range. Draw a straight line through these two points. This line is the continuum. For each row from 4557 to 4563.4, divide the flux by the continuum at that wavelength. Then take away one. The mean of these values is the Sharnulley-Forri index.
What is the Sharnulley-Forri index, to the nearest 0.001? 0.011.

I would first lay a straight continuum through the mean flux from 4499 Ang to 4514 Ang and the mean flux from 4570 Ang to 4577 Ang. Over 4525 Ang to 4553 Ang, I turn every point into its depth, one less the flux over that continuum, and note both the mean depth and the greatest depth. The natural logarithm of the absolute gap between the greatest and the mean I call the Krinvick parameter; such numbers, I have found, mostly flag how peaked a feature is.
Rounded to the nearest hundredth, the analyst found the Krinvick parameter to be -2.32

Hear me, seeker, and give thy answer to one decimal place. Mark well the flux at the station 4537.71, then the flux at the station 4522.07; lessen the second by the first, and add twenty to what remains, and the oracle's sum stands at 20.1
